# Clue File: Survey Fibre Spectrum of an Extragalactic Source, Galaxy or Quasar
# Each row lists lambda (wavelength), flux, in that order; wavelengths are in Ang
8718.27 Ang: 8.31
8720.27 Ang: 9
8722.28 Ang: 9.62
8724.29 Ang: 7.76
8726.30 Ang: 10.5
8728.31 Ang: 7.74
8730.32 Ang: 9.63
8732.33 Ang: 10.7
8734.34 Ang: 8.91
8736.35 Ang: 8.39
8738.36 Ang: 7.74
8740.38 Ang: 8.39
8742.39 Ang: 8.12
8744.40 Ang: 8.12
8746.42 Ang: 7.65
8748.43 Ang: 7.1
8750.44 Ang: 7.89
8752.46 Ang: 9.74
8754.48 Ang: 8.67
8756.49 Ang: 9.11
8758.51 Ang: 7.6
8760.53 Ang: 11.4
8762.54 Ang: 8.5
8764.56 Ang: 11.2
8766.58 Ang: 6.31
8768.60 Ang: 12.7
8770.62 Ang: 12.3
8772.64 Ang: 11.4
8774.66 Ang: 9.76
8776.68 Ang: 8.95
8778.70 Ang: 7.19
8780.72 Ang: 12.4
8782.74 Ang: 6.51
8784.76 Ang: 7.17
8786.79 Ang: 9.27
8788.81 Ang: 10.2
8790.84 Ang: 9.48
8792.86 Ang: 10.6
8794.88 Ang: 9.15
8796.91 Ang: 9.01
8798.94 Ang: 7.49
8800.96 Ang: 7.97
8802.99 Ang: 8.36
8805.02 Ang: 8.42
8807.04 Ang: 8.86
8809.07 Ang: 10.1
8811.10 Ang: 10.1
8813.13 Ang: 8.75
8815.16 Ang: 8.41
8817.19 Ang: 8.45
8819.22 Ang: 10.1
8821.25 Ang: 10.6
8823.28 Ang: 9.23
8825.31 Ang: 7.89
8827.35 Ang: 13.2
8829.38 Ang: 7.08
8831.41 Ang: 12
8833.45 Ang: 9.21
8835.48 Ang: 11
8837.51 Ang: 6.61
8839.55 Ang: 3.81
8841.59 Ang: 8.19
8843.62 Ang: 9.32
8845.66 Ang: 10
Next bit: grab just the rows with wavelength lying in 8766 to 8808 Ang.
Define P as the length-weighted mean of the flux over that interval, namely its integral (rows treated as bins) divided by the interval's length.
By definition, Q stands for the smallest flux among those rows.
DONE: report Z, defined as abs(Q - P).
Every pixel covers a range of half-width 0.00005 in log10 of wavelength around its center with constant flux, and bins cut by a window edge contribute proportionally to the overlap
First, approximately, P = 9.2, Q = 6.31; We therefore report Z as 2.93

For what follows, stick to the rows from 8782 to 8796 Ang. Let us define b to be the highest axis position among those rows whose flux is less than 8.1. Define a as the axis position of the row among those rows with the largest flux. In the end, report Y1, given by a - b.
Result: 8.1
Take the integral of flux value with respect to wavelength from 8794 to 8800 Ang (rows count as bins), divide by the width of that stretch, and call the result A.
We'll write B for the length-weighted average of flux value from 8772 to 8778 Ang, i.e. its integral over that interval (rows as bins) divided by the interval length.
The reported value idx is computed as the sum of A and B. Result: 18.3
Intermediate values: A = 8.5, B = 9.8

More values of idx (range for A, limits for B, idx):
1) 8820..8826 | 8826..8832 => 19.9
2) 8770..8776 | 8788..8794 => 21.0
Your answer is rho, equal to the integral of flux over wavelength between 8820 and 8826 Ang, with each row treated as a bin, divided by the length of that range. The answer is 9.4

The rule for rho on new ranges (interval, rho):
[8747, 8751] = 7.5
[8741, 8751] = 7.8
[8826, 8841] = 8.9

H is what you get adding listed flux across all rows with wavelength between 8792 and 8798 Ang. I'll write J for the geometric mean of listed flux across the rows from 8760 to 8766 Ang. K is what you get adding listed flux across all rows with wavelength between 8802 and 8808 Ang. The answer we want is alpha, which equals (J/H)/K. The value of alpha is 0.0139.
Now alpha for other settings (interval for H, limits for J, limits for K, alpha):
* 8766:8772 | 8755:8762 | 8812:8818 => 0.0115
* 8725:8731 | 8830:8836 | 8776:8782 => 0.0134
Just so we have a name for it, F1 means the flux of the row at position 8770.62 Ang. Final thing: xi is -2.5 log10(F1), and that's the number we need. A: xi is -2.72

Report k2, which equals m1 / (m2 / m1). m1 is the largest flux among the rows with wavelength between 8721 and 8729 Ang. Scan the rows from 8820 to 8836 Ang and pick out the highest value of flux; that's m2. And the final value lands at 8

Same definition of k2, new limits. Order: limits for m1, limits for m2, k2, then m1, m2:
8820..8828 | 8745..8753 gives 18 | 13.2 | 9.74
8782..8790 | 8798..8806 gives 12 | 10.2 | 8.42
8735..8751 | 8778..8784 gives 6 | 8.39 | 12.4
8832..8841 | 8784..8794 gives 11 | 11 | 10.6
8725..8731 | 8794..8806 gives 12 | 10.5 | 9.15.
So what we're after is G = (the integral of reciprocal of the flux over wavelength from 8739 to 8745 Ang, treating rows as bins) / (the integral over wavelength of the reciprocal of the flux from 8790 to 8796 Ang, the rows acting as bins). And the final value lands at 1.18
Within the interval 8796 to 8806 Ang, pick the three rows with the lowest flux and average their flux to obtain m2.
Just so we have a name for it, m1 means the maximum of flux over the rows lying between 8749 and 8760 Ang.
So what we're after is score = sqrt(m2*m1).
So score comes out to 8.8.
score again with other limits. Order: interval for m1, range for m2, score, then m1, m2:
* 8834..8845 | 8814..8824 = 9.8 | 11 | 8.7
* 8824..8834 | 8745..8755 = 10.0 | 13.2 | 7.5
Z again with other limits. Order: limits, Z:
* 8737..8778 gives 2.80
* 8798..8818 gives 1.21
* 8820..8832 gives 2.85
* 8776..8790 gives 2.31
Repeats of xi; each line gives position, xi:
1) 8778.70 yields -2.14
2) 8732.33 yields -2.57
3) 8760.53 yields -2.64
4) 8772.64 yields -2.64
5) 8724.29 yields -2.22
